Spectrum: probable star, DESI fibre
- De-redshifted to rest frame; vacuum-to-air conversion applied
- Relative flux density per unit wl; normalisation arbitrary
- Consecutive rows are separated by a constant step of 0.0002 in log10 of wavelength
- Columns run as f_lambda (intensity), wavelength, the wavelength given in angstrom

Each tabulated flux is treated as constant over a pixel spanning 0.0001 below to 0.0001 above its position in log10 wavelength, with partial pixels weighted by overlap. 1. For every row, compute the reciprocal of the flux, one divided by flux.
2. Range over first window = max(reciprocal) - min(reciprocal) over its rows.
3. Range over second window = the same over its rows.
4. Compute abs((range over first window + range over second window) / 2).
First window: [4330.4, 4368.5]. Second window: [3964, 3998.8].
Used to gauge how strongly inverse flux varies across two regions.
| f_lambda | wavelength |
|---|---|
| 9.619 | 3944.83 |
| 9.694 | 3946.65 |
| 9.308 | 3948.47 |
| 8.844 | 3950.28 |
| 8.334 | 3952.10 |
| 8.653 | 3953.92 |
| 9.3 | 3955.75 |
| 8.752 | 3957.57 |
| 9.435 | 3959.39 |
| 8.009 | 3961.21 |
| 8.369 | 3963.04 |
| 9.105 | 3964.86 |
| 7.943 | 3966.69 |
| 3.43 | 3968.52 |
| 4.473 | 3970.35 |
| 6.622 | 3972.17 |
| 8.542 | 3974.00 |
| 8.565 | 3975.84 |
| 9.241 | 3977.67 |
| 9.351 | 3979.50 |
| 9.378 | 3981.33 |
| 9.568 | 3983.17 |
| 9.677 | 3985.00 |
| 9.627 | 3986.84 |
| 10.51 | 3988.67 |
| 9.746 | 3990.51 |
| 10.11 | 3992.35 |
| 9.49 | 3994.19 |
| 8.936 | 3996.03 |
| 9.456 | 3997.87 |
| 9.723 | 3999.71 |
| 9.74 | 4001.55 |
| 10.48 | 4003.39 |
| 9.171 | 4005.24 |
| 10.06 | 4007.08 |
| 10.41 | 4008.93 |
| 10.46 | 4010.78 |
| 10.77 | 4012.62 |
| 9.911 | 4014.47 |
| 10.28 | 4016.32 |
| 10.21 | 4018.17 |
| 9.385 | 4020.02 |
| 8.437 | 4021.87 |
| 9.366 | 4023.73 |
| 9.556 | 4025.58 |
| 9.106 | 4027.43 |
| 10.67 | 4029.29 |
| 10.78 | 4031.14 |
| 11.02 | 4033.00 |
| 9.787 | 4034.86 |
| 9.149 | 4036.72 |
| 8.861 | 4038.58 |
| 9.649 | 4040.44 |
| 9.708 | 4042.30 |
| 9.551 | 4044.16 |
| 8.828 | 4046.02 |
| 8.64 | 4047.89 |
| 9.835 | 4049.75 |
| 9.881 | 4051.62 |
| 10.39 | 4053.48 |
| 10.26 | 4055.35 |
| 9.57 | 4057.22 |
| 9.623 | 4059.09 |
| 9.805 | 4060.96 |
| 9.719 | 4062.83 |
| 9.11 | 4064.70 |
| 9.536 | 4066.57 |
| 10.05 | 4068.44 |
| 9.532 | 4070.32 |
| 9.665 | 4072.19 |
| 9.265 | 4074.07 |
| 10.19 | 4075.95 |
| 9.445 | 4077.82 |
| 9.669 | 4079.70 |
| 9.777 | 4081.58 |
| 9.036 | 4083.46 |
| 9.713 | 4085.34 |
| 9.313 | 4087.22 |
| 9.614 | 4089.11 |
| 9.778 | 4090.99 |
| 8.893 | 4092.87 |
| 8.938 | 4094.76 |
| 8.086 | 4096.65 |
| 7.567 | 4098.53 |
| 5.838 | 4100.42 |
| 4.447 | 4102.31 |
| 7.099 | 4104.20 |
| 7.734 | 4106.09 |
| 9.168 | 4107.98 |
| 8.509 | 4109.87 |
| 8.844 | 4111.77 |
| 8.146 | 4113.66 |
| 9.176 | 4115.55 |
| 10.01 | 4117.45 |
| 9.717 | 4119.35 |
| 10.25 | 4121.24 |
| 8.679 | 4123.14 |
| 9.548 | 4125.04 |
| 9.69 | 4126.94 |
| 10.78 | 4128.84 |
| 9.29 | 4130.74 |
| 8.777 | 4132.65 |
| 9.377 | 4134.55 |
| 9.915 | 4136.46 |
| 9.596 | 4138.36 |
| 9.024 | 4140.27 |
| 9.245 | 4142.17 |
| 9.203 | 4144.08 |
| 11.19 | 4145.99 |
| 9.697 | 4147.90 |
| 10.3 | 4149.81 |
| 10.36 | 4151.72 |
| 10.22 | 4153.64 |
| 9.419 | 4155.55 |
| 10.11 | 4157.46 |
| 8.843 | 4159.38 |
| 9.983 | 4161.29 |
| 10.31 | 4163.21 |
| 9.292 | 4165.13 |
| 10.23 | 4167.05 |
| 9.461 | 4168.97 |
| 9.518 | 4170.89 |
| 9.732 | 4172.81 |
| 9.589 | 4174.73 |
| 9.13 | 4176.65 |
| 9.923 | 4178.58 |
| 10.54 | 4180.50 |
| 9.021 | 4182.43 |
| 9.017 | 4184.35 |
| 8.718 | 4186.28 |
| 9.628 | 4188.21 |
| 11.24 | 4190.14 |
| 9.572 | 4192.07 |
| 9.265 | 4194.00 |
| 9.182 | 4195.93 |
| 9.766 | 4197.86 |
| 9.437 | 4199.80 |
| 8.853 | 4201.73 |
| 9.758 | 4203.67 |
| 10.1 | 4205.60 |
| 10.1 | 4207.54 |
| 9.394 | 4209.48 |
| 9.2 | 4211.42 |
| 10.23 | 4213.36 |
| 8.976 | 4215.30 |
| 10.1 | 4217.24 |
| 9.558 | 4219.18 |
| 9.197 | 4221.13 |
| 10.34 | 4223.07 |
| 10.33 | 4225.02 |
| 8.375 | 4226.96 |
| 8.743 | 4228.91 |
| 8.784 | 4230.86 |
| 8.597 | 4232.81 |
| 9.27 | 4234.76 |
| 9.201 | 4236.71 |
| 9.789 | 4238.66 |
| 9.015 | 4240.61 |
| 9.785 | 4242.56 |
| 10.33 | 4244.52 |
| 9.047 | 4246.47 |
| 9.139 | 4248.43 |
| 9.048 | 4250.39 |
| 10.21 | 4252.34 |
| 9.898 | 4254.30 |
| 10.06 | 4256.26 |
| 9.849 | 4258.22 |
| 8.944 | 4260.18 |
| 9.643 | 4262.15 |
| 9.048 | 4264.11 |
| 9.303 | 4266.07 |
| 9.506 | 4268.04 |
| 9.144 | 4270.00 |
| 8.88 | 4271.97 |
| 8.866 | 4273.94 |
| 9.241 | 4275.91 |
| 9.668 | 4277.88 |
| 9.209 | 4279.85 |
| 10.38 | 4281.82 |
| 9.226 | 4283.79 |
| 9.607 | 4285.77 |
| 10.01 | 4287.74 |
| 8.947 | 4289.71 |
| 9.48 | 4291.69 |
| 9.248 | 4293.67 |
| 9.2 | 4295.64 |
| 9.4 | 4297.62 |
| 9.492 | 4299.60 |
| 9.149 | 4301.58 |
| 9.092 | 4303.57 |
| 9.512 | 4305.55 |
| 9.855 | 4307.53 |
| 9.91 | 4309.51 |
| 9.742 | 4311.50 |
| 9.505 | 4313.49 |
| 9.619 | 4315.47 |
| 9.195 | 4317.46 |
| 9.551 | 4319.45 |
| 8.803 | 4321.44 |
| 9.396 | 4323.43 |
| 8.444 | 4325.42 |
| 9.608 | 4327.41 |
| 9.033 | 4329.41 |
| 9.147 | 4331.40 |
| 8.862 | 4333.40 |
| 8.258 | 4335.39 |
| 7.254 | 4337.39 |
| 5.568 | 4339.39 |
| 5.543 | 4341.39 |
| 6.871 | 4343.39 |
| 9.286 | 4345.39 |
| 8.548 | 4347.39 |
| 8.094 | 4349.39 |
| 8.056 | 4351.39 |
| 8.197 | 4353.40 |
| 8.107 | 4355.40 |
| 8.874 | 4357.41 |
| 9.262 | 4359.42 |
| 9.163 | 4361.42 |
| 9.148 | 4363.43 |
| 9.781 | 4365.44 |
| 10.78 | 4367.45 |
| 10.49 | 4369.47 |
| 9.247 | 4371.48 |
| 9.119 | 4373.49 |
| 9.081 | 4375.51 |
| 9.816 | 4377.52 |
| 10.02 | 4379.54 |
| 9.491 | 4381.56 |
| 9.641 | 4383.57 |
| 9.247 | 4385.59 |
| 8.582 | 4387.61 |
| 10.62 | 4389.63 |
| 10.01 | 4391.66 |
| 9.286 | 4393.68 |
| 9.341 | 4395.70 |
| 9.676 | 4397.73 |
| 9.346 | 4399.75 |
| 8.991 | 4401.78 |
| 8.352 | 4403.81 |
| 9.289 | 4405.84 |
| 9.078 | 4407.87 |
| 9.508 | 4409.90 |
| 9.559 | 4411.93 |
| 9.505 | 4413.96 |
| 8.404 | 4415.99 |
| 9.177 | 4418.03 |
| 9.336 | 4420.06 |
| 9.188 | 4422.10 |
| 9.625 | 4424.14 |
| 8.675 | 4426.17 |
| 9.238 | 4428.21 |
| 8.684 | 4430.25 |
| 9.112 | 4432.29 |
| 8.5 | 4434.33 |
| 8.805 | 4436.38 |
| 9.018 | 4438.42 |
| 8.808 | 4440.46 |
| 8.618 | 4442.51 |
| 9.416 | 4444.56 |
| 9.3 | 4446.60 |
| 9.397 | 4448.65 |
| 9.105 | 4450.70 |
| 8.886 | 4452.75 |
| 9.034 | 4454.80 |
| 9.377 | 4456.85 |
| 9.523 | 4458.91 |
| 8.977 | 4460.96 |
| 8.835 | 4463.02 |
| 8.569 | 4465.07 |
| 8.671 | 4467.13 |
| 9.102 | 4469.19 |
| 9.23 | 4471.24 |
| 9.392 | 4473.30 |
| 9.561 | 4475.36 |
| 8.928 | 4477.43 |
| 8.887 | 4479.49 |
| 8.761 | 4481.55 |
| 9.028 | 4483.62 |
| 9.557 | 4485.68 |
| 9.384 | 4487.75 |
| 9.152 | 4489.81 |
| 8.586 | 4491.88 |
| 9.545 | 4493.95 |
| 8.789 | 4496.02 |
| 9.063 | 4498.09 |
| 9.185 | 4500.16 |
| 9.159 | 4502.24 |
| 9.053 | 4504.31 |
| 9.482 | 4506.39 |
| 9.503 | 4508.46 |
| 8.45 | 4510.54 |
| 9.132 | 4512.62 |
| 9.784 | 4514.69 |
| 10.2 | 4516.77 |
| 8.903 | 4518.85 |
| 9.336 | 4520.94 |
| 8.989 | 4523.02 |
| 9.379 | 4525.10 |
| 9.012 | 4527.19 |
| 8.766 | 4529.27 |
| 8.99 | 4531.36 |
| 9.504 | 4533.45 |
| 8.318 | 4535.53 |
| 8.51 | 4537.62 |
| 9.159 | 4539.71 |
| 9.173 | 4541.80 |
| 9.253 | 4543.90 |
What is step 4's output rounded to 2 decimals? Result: 0.14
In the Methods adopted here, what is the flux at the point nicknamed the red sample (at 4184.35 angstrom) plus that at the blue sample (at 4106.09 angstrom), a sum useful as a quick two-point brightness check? 17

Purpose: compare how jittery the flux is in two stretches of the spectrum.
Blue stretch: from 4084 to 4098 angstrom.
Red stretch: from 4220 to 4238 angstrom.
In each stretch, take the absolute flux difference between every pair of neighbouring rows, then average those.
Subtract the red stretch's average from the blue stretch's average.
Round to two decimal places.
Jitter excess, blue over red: -0.11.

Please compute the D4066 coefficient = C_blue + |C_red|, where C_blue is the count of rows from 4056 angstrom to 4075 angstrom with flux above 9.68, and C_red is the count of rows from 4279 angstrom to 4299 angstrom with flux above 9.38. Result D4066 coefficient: 8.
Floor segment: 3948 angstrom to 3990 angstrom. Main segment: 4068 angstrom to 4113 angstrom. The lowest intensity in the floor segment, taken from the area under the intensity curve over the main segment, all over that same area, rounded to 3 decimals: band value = 0.991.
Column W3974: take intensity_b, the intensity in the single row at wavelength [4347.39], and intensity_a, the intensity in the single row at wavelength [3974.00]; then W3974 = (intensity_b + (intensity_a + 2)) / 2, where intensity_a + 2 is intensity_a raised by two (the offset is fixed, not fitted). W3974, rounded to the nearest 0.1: 9.5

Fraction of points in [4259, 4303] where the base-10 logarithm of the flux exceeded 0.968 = 0.455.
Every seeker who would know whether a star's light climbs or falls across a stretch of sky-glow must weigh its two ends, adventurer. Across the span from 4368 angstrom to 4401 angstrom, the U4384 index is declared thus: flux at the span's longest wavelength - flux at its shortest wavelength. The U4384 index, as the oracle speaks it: -1.1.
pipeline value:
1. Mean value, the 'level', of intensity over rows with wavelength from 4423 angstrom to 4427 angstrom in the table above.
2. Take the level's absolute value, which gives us 9.2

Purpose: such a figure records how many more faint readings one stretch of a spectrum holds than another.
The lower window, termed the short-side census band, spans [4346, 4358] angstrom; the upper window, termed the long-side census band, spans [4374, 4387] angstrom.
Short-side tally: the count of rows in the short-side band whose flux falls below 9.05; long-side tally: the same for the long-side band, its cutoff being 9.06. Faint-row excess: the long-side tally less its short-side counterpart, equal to -6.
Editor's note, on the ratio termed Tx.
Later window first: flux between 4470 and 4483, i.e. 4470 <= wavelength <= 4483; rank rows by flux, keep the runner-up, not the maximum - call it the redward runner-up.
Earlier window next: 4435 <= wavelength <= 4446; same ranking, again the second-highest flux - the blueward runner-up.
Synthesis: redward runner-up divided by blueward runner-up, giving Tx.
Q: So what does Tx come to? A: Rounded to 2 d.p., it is 1.04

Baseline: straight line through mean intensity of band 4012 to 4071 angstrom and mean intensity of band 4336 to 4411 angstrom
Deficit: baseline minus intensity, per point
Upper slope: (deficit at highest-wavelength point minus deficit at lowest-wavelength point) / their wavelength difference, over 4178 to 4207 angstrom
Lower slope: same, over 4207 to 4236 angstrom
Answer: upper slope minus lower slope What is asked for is -0.037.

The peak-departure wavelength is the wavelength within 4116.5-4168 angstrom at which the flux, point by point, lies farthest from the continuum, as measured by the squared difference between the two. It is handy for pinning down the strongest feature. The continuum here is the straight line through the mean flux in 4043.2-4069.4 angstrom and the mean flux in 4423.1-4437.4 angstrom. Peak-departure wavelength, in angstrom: 4145.99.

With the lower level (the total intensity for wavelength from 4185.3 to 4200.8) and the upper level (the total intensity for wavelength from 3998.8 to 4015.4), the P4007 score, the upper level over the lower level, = 1.2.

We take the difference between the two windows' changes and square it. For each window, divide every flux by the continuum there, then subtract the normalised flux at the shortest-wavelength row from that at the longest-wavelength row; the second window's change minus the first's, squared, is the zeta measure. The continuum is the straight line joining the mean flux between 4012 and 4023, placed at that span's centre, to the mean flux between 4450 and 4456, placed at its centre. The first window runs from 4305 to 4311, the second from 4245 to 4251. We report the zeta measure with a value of 0.00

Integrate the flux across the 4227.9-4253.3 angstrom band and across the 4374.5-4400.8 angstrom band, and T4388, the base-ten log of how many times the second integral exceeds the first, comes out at 0.026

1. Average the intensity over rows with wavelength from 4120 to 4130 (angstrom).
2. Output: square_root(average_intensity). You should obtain 3.13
